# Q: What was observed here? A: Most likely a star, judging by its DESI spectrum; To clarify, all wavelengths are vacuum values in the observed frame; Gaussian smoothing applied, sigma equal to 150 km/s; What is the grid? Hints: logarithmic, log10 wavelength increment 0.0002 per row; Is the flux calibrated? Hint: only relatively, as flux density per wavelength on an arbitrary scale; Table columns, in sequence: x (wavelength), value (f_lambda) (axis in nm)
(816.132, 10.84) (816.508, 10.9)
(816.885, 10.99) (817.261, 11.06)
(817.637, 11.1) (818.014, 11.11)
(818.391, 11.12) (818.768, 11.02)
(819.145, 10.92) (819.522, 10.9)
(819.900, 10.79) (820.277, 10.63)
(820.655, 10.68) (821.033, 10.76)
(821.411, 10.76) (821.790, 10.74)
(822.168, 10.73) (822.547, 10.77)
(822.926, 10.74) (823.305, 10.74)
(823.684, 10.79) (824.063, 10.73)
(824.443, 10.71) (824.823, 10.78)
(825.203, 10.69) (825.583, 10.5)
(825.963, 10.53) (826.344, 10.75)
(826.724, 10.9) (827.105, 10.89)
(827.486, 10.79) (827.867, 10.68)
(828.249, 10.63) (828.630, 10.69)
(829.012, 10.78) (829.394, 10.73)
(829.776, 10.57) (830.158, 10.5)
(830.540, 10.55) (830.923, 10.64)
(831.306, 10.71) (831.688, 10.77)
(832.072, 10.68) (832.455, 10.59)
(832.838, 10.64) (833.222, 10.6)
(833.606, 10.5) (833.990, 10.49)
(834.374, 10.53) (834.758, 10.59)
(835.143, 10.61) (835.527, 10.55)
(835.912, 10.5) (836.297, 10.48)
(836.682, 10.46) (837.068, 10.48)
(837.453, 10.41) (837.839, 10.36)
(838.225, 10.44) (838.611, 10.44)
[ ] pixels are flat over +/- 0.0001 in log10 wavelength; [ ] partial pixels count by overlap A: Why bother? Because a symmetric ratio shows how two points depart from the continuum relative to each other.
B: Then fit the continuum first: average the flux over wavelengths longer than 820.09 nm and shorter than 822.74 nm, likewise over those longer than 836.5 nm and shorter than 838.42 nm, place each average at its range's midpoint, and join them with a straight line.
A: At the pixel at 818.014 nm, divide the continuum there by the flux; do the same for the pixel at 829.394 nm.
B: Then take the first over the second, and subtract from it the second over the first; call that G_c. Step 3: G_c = -0.03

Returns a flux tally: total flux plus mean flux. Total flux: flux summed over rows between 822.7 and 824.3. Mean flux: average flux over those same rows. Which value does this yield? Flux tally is 53.75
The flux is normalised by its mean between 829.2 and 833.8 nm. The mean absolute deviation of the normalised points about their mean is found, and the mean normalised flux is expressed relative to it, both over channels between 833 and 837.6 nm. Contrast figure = 213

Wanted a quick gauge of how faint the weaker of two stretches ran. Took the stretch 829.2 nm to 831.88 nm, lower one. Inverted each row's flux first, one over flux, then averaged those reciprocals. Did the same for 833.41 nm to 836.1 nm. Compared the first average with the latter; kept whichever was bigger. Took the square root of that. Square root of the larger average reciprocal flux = 0.308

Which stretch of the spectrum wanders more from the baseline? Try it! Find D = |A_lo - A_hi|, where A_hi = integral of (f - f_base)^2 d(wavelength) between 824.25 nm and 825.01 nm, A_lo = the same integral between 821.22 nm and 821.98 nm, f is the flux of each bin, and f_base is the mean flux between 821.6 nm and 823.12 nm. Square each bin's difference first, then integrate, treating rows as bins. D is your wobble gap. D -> 0.001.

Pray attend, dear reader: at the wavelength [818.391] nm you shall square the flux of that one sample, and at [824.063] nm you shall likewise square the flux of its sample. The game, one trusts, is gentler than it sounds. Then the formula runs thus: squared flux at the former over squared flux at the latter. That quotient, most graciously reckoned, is 1.07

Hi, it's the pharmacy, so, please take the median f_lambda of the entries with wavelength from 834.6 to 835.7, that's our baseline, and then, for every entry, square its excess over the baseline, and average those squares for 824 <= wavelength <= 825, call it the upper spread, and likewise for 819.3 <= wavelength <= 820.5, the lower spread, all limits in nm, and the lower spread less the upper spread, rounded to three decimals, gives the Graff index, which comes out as 0.023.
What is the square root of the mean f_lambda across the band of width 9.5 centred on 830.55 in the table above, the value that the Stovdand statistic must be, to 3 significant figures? 3.26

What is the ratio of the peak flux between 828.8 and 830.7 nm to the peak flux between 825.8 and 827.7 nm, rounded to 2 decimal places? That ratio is 0.99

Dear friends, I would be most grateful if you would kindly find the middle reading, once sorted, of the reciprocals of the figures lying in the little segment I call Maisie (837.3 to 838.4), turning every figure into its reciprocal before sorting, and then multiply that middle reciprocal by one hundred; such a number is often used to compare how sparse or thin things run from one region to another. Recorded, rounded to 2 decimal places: 9.61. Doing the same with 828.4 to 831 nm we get 9.40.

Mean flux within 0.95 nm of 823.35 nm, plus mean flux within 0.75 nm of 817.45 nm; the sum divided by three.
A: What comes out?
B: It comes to 7.27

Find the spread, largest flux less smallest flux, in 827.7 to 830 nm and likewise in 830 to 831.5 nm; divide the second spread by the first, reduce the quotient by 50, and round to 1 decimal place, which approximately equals -49.0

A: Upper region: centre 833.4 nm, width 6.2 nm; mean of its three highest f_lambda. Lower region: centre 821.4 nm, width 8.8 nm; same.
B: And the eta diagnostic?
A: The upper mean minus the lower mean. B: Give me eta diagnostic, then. -0.39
